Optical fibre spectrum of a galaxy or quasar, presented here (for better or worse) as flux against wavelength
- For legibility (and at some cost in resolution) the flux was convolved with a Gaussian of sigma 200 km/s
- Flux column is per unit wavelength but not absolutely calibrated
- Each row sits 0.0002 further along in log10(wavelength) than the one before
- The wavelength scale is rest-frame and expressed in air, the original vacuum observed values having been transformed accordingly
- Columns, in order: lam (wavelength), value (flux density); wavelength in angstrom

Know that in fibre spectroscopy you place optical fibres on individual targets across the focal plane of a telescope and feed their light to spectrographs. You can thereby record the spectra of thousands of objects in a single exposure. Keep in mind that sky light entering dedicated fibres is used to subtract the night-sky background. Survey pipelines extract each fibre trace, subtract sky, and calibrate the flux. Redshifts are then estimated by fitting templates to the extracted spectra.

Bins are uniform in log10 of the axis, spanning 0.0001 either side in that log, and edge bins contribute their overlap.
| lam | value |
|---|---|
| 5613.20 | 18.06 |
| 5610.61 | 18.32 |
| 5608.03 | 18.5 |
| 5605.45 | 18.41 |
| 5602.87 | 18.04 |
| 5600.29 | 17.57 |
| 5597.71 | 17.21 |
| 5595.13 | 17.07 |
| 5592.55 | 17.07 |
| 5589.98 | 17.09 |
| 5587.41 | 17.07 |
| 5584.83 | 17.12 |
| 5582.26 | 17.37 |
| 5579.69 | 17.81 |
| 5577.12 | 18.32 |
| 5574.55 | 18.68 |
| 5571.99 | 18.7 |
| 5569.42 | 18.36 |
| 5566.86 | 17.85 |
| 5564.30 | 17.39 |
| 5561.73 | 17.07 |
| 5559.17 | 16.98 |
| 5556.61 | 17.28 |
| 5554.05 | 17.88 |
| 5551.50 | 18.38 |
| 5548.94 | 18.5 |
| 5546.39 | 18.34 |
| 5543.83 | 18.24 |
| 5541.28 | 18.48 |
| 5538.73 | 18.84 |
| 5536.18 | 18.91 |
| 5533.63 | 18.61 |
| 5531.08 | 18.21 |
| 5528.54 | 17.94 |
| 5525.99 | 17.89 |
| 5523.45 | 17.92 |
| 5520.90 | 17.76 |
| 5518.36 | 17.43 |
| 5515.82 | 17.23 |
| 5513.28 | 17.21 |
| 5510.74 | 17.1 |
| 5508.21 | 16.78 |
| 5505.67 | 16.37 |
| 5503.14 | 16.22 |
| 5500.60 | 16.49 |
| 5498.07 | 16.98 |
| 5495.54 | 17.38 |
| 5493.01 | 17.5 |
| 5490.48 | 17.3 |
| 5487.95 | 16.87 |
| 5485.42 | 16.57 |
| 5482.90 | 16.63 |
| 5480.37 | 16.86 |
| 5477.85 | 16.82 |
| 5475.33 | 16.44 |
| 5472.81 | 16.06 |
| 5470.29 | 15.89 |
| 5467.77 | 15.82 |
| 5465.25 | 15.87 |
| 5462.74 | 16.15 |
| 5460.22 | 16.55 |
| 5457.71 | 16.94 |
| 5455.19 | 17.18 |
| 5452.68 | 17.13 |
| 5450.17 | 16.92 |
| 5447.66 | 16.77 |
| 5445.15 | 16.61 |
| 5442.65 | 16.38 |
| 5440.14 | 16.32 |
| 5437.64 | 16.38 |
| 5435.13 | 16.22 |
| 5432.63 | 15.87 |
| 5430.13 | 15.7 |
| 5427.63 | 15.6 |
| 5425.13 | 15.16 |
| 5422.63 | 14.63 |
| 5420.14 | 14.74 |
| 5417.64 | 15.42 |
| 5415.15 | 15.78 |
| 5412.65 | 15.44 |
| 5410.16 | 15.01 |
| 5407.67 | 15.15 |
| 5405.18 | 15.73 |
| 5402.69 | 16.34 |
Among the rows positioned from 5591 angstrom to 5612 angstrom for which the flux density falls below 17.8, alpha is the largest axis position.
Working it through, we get 5600.29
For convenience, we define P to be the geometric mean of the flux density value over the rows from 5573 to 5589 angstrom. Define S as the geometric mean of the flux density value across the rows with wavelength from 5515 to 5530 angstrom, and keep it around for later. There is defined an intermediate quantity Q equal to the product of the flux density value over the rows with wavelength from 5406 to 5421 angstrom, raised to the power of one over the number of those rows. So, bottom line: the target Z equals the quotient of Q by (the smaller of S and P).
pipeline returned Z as 0.86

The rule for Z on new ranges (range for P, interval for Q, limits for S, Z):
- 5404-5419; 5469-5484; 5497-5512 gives 1.07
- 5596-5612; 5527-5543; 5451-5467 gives 1.11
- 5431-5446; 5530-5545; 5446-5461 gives 1.14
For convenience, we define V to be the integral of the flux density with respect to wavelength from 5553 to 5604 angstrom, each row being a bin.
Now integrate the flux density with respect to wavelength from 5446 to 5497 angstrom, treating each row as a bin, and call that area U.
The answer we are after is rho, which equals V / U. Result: 1.05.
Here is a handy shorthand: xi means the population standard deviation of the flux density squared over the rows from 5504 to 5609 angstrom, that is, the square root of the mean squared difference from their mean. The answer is 23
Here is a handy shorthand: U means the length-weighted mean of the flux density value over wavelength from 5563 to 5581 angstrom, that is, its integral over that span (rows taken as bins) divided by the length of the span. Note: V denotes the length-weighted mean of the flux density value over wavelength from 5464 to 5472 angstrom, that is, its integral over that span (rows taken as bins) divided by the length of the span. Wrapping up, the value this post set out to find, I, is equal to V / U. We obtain 0.87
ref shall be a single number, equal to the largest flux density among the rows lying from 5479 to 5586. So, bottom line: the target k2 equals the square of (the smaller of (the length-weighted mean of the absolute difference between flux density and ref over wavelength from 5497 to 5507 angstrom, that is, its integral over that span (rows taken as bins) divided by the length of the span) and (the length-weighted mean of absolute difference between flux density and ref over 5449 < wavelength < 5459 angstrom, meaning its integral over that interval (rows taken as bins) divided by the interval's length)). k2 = 3.5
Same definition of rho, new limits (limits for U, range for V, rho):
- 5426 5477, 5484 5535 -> 1.06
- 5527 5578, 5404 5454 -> 0.86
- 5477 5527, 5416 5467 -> 0.96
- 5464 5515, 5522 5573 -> 1.09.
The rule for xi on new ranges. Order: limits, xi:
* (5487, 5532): 19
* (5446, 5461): 7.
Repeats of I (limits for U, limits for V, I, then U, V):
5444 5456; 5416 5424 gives 0.89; 16.9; 15.0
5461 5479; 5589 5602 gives 1.07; 16.2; 17.2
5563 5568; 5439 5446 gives 0.93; 17.6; 16.4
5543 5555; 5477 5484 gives 0.92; 18.3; 16.8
